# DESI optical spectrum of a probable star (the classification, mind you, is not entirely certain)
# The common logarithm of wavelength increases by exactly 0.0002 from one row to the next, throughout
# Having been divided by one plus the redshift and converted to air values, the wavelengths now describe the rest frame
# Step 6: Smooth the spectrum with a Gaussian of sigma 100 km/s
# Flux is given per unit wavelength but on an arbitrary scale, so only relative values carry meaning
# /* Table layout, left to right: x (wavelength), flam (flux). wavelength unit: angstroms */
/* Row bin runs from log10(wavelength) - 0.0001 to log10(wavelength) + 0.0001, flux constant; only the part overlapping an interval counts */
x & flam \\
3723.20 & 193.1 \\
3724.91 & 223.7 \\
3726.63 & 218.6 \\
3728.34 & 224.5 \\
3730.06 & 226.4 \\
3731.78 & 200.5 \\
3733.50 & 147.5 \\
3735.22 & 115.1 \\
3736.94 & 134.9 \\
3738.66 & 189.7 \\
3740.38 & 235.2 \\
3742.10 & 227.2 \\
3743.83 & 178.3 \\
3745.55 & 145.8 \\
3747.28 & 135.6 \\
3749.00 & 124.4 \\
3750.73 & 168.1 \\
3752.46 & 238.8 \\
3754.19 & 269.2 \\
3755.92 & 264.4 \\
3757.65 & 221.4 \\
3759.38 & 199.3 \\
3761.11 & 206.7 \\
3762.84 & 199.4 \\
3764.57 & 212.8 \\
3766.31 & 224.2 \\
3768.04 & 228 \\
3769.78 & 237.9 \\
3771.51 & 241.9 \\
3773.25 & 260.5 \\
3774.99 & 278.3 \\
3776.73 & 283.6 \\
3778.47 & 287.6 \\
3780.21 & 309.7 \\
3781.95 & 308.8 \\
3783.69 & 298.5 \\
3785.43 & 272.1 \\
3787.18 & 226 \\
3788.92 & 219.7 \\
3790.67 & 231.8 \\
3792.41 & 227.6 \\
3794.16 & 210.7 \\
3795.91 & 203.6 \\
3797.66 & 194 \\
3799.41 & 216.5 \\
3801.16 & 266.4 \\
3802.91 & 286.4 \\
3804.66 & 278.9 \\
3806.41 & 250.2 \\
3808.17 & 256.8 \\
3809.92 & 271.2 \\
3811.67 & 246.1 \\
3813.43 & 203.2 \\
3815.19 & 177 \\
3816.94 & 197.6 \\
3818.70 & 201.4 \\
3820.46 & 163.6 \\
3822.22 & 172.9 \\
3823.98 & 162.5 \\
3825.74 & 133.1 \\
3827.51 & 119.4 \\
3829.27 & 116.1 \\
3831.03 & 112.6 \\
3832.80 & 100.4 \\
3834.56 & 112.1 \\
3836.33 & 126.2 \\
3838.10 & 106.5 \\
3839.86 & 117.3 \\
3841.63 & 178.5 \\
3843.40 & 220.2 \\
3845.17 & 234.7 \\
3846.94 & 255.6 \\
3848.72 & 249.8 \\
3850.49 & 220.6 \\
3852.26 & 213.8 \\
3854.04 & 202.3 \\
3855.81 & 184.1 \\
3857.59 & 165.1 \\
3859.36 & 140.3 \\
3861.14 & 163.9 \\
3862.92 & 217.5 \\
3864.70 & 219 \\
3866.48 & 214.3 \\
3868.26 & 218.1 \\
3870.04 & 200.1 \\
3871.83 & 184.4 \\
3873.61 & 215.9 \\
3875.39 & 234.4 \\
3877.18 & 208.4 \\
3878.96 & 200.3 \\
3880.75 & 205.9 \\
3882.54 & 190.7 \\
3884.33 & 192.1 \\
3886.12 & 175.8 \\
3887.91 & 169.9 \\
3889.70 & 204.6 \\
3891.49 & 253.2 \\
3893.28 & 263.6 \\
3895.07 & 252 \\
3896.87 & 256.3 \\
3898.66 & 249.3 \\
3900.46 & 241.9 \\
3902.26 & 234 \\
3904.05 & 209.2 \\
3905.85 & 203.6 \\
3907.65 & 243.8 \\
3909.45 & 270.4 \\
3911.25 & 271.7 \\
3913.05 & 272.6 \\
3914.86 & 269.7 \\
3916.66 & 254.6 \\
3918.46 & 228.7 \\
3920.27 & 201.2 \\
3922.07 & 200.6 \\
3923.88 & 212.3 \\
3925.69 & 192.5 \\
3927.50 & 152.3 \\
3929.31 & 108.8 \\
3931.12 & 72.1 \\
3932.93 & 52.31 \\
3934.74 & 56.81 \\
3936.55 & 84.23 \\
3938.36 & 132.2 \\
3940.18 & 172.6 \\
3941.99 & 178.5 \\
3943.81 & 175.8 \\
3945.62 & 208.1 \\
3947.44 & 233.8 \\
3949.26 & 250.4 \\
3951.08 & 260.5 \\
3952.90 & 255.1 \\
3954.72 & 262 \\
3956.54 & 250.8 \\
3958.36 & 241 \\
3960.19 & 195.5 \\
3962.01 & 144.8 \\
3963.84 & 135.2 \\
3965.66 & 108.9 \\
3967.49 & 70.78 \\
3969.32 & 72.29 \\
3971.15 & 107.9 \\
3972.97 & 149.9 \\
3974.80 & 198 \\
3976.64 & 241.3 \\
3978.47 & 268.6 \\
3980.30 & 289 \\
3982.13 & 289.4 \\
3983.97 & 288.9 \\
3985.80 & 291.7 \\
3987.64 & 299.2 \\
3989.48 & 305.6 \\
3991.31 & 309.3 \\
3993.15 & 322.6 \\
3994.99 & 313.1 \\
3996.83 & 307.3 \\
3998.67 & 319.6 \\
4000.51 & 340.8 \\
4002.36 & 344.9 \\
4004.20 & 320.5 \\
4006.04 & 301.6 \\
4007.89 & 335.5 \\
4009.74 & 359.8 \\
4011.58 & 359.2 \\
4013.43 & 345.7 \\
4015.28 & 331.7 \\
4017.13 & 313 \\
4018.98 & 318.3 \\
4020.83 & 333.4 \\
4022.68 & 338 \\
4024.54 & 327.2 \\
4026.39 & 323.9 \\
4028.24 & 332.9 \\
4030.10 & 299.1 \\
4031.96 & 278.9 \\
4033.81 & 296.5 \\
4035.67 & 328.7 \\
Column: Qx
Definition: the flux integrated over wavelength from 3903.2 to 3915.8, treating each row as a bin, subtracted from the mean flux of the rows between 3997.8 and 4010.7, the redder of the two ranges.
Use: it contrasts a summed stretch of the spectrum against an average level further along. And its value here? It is -2803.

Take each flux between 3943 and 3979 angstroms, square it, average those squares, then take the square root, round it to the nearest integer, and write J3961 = 202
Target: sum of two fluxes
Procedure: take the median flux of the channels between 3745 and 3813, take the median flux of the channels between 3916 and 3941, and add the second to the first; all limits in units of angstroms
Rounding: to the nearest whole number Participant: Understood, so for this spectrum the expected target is 400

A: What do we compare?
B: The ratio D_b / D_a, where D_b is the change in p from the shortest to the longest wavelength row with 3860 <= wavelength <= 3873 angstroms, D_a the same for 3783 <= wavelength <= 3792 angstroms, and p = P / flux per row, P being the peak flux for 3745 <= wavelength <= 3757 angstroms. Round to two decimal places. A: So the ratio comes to -0.70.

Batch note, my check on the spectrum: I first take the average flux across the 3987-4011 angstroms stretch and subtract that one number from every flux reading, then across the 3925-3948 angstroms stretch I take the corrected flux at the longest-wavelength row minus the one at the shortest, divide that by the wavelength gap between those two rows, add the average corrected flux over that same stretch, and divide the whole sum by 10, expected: -18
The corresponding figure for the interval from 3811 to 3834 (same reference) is -17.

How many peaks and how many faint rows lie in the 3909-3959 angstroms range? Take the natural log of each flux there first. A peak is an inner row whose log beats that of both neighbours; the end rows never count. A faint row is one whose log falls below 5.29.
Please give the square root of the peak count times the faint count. 7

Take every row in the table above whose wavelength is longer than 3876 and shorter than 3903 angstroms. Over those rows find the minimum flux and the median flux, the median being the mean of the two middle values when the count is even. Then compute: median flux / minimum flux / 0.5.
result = 2.45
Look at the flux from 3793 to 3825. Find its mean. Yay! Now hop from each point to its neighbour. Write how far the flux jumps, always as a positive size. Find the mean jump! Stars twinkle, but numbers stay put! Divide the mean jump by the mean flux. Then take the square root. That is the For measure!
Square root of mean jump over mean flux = 0.30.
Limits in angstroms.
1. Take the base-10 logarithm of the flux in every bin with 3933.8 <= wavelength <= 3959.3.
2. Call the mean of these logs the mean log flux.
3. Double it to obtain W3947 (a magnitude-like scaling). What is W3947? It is 4.52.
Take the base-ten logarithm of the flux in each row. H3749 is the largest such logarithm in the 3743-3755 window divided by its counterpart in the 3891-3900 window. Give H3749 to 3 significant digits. 1.00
